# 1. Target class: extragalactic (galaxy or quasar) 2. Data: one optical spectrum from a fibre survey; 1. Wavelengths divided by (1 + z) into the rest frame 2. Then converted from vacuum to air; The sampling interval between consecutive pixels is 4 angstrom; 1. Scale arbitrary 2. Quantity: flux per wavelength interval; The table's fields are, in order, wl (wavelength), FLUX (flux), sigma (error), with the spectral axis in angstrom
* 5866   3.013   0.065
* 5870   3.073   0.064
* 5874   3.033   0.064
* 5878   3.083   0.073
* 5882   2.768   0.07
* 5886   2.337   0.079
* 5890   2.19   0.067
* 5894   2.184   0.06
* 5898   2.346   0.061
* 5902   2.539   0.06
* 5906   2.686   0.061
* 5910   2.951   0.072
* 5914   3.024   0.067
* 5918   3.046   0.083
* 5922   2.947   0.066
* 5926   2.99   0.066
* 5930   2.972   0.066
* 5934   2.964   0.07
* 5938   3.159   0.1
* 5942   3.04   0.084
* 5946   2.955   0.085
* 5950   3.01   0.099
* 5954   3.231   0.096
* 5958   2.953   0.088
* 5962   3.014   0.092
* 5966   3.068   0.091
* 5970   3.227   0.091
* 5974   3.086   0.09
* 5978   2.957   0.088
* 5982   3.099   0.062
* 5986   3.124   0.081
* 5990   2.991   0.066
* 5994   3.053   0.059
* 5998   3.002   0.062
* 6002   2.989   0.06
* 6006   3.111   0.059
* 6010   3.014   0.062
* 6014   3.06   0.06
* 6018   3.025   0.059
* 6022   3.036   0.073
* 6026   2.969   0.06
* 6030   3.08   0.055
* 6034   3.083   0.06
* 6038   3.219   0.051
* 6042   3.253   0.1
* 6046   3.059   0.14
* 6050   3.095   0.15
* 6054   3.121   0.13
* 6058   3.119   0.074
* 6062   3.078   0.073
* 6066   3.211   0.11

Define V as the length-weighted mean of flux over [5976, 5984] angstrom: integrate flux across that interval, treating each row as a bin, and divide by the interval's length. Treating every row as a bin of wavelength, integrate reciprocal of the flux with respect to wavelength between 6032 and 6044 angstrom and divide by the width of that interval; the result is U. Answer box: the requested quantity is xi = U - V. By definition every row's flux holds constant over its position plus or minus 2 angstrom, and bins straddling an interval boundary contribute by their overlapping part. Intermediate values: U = 0.314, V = 3.03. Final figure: -2.71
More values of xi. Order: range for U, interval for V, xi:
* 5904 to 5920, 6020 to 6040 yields -2.73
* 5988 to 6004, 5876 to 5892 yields -2.26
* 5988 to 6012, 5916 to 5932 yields -2.66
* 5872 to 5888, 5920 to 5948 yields -2.64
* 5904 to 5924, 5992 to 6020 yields -2.69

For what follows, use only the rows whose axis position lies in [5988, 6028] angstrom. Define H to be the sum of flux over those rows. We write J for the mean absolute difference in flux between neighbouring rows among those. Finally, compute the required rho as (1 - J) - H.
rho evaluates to -29.3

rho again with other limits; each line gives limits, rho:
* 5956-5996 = -29.7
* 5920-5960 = -29.3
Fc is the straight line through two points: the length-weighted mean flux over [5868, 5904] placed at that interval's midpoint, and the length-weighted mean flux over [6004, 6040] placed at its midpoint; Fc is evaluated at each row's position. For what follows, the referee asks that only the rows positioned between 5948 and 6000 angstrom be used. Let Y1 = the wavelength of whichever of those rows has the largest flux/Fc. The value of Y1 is 5954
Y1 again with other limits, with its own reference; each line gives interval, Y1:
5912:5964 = 5954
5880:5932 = 5918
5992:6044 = 6042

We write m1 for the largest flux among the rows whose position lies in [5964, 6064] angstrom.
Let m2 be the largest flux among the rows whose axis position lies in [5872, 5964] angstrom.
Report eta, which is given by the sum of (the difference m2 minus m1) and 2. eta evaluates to 1.98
